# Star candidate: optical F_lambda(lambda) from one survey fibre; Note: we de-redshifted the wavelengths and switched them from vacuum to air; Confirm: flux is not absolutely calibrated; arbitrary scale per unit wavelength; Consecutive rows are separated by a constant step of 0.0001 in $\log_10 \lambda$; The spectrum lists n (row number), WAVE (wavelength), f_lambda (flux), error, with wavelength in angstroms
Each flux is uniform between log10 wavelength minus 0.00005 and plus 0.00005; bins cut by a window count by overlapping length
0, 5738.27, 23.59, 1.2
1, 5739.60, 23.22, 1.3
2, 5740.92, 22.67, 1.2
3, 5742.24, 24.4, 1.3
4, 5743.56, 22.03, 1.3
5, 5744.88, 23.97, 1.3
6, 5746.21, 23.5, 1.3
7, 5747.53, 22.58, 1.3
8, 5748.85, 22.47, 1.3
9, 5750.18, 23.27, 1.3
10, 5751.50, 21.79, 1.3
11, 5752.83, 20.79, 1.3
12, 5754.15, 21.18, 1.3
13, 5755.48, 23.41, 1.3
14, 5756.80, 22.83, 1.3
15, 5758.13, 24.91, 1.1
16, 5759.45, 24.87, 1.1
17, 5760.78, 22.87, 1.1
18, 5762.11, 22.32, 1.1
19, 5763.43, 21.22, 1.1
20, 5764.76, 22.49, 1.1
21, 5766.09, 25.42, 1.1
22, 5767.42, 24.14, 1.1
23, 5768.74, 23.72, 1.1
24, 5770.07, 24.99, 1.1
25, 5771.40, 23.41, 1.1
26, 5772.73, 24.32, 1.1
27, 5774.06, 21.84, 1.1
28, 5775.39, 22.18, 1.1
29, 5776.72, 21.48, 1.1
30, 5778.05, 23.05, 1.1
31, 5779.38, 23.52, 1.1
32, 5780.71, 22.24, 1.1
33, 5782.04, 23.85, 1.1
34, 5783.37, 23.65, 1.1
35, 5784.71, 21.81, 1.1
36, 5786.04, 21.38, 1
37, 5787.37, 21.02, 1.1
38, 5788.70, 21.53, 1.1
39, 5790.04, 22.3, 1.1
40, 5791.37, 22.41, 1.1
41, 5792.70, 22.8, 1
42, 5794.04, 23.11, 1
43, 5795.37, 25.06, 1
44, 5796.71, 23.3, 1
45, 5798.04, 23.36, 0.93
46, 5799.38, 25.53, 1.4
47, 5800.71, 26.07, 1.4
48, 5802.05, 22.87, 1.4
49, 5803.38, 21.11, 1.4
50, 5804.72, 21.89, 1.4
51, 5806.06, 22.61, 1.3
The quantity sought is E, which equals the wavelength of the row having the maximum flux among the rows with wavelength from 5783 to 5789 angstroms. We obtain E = 5783.37 angstroms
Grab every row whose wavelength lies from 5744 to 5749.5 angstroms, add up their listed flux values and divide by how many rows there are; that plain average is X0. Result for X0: 23.1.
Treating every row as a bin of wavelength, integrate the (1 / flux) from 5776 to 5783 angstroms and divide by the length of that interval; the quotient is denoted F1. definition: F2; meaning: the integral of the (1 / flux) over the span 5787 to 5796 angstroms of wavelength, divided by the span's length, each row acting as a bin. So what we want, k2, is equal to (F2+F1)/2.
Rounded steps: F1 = 0.0438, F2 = 0.0443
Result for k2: 0.0441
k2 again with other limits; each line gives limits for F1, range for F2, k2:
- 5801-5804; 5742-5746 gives 0.0437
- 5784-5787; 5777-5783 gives 0.0449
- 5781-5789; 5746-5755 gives 0.0451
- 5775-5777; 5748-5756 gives 0.0455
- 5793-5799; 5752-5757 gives 0.0439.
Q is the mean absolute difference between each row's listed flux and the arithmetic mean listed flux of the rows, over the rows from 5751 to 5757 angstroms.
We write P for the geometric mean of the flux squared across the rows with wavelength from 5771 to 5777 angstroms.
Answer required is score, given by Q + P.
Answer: 513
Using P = 512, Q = 0.9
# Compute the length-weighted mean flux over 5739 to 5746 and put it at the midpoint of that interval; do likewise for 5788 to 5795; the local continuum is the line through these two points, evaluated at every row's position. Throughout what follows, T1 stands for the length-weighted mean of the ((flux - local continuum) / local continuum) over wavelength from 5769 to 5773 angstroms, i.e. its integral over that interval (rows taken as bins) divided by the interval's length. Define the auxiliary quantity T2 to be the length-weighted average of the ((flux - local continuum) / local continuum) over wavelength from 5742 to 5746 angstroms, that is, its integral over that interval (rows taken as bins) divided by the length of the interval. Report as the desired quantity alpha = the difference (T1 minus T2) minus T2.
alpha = 0.05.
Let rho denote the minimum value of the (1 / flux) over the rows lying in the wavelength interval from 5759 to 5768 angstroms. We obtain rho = 0.039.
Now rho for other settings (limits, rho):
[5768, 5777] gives 0.040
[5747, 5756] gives 0.043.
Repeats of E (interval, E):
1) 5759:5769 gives 5766.09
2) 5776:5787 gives 5782.04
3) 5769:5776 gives 5770.07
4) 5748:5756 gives 5755.48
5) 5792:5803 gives 5800.71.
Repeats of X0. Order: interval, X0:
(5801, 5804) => 22.0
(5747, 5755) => 22.0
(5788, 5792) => 22.1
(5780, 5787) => 22.6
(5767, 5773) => 24.1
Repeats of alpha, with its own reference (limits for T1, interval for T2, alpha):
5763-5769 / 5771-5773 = -0.06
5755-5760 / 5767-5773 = -0.07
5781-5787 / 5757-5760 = -0.14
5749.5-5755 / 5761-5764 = 0.03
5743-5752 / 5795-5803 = -0.18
